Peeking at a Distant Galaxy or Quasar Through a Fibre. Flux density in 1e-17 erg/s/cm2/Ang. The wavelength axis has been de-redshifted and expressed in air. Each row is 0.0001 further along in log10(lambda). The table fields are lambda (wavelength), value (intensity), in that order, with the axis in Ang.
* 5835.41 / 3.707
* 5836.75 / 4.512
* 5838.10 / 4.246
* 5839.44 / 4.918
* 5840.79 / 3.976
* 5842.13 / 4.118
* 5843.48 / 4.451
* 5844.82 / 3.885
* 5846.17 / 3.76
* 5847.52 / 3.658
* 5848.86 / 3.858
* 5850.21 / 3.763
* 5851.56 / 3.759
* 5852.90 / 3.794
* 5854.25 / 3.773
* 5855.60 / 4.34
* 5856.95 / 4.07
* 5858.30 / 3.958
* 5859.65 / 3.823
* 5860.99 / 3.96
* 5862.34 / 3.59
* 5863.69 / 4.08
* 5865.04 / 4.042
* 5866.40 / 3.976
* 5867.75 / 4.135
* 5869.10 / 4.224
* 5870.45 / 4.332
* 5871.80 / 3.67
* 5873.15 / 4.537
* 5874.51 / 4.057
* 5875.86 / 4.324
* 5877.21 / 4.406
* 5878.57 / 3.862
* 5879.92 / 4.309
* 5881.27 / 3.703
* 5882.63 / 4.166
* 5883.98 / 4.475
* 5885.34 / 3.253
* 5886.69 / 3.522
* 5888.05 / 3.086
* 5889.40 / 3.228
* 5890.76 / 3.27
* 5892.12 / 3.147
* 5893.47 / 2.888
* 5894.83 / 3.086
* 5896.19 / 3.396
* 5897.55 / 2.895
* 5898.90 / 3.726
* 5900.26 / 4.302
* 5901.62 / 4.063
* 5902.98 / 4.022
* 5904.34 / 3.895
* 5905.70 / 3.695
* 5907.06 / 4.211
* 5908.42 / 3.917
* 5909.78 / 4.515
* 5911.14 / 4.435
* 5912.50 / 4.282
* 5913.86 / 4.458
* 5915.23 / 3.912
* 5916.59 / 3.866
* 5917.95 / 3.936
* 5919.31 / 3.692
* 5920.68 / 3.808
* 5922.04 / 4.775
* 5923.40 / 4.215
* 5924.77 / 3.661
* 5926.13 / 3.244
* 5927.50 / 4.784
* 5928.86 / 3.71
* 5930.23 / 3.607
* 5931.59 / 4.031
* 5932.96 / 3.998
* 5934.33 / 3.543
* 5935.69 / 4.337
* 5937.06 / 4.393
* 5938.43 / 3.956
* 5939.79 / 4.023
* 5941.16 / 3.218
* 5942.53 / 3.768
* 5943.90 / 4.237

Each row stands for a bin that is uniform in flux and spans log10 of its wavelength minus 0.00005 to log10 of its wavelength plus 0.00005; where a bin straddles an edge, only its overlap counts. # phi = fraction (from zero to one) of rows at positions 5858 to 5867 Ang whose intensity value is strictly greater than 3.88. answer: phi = 0.71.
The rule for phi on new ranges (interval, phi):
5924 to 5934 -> 0.43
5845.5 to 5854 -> 0.00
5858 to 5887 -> 0.68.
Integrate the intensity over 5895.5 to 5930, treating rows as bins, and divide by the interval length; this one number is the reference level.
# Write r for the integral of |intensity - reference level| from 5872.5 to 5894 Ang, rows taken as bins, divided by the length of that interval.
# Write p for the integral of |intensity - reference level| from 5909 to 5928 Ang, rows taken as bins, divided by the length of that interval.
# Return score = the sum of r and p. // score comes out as 0.89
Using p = 0.38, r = 0.512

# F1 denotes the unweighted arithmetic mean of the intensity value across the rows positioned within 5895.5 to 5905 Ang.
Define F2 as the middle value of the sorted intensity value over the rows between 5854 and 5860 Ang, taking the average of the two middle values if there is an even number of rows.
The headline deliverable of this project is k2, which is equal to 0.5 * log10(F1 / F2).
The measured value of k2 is -0.011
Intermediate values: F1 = 3.76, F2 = 3.96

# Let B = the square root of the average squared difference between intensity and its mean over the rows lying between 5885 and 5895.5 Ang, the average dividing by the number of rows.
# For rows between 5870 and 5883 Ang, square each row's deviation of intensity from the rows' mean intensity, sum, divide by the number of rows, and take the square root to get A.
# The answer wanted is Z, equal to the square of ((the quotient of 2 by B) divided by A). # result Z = 1641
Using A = 0.29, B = 0.17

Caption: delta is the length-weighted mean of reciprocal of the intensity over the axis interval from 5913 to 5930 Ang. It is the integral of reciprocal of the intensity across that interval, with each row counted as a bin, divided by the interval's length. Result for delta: 0.253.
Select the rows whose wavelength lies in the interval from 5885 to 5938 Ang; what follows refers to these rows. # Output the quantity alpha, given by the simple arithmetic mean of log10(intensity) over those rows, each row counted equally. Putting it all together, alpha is 0.578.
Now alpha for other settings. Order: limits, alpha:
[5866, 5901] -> 0.572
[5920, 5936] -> 0.597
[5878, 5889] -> 0.576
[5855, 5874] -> 0.607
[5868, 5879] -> 0.620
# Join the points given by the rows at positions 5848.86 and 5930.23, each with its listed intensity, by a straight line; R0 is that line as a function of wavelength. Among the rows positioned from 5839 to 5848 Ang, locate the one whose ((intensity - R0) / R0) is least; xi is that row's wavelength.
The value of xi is 5847.52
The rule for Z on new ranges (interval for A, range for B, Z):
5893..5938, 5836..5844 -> 192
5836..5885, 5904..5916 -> 557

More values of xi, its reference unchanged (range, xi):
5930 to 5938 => 5934.33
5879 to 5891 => 5888.05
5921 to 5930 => 5926.13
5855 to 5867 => 5862.34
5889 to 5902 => 5893.47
